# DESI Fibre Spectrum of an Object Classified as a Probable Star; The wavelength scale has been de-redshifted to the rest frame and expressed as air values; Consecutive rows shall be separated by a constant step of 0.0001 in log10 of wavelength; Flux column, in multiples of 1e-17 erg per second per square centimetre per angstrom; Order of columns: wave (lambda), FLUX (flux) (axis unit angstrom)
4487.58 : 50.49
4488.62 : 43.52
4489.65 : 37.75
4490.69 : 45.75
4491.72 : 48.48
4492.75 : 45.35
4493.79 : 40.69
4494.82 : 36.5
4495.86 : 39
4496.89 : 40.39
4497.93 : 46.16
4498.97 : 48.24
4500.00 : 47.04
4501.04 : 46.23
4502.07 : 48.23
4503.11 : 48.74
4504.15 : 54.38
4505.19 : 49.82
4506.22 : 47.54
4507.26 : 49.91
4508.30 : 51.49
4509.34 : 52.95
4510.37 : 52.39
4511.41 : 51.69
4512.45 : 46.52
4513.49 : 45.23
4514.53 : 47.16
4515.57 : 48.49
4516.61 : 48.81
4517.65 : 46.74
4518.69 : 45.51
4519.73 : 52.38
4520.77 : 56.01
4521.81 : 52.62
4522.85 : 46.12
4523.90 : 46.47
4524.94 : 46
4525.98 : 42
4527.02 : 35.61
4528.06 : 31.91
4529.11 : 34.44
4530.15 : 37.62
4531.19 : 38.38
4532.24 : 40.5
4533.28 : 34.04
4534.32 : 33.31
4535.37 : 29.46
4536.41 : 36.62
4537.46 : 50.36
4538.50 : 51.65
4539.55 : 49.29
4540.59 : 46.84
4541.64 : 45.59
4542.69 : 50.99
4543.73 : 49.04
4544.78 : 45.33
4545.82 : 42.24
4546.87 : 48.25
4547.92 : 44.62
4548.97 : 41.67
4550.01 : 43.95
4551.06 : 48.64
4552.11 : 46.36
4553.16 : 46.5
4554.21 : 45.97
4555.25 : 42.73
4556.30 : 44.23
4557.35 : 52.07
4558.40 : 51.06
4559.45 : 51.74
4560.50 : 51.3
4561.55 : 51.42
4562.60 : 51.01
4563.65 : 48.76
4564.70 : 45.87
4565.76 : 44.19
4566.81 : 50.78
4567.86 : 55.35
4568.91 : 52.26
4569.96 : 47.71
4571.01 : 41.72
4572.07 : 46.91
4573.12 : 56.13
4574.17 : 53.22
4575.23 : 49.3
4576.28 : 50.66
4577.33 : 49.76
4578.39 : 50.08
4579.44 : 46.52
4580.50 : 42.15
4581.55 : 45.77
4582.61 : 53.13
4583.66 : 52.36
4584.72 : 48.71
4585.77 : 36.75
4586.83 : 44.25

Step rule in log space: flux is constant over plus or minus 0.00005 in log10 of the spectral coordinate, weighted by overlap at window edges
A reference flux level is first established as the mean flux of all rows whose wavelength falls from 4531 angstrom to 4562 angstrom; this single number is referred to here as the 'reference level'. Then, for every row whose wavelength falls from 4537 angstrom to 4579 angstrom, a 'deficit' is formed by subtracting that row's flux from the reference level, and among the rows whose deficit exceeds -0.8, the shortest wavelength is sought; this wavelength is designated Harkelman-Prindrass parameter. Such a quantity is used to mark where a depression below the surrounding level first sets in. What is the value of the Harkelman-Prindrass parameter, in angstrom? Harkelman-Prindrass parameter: 4541.64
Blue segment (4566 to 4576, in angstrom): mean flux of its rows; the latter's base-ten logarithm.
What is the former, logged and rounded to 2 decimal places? 1.70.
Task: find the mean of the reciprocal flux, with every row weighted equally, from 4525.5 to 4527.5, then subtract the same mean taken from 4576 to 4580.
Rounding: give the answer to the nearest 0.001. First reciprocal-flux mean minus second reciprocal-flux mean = 0.006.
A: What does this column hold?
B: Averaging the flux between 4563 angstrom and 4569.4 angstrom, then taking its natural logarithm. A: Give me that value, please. 3.90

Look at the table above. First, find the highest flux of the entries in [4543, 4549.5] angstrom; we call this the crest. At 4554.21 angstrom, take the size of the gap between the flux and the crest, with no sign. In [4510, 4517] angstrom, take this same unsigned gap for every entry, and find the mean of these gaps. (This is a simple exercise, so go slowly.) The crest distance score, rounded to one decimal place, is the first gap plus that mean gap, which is 5.2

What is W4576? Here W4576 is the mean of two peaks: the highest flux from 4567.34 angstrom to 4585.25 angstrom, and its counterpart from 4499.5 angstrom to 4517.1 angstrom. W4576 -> 55.3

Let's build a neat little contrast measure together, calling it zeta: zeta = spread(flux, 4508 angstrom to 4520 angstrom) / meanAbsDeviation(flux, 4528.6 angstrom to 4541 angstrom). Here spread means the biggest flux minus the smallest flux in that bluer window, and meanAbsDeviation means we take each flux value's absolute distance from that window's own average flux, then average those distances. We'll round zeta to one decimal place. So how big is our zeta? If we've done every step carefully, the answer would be 1.2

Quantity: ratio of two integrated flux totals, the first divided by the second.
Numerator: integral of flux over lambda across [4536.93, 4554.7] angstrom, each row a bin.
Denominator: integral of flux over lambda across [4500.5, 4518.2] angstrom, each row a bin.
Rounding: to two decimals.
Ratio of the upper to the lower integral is 0.96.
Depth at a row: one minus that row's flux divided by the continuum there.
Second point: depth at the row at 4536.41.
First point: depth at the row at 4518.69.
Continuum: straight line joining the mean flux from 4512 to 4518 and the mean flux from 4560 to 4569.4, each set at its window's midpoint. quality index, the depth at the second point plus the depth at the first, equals 0.28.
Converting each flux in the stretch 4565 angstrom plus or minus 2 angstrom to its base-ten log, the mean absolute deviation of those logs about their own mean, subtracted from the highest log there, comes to 1.68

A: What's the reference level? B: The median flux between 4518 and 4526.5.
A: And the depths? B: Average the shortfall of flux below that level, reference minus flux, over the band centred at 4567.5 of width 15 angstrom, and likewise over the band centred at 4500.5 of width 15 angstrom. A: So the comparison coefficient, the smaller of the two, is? -3.5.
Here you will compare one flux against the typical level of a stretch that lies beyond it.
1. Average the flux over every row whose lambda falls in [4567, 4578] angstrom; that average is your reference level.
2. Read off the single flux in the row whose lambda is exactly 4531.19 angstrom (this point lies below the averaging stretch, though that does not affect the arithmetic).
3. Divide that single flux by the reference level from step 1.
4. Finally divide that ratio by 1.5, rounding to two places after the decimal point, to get 0.51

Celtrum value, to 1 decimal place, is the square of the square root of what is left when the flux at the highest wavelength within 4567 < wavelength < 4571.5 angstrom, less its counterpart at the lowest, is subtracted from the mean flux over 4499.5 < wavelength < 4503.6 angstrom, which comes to 61.2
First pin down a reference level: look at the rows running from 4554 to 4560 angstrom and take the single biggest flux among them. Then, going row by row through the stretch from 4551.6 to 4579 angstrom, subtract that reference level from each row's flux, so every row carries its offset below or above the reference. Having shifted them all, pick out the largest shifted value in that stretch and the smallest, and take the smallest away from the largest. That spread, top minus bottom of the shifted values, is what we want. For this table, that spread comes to 14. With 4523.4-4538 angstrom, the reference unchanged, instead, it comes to 21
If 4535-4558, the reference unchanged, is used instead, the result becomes 23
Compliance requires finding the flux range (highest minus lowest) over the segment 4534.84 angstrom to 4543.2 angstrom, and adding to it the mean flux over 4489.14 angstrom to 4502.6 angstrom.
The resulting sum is 66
